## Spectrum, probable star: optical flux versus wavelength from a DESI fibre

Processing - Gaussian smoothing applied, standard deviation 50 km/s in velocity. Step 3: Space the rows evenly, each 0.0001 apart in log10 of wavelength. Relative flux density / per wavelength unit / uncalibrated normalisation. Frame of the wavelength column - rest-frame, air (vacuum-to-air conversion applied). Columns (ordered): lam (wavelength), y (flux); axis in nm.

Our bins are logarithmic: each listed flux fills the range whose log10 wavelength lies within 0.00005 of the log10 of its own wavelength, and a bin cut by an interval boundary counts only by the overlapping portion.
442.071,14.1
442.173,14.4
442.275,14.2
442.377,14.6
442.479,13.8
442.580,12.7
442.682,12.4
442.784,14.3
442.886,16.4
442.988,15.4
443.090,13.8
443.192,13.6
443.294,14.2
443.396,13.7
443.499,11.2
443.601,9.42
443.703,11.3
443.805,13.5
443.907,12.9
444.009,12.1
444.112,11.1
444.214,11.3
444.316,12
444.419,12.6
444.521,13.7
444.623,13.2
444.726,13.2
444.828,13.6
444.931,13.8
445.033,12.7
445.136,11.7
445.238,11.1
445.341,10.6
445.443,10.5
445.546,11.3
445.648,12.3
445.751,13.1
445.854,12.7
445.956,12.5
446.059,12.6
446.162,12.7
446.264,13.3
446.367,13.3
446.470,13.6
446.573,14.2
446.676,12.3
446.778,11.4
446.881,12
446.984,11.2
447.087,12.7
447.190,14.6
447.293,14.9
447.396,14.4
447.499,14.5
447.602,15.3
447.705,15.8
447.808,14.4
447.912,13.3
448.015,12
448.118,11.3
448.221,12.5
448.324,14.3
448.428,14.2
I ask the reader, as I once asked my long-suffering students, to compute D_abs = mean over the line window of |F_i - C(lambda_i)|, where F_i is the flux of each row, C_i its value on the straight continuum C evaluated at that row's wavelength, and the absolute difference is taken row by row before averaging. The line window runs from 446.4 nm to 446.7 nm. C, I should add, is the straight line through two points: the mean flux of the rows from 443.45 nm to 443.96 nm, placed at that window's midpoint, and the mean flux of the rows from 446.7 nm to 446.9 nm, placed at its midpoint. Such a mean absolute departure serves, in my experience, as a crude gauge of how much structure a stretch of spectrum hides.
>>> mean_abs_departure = 1.7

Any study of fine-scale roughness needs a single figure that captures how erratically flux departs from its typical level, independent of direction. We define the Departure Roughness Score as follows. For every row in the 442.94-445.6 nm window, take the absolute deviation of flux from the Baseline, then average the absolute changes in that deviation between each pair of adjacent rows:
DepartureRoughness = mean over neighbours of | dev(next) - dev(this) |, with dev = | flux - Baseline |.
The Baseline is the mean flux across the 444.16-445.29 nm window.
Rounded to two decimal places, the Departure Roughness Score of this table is 0.67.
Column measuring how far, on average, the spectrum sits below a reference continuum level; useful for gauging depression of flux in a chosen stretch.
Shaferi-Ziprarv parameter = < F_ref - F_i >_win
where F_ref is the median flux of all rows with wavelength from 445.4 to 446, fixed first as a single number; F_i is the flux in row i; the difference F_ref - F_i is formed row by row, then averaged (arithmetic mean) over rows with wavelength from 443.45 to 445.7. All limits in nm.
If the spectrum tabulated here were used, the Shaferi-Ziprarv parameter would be 0.3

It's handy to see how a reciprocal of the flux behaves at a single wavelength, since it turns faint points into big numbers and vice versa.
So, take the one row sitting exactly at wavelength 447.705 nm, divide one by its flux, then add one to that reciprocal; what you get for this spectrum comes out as 1.06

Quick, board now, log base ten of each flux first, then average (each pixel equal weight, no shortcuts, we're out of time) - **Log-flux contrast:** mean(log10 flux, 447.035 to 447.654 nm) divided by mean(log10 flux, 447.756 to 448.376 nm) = 1.04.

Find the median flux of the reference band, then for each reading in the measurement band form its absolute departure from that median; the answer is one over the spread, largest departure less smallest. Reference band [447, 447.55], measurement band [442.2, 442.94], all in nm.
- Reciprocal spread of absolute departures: 0.50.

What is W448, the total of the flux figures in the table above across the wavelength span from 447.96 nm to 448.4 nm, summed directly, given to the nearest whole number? 50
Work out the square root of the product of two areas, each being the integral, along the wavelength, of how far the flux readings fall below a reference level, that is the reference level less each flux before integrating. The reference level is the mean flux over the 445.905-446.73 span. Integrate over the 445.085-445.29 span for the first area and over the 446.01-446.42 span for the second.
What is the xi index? 0.11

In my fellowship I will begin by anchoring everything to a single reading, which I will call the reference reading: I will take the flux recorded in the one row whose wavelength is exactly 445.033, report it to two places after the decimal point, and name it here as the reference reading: 12.70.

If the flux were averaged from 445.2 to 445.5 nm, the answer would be 10.7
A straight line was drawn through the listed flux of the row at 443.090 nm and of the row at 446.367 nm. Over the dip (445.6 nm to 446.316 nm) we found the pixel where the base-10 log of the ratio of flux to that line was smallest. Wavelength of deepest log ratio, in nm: 445.648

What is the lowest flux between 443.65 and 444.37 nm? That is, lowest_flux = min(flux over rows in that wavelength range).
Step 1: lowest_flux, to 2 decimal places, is 11.10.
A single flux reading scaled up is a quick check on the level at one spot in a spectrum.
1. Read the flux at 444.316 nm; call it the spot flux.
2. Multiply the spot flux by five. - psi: 60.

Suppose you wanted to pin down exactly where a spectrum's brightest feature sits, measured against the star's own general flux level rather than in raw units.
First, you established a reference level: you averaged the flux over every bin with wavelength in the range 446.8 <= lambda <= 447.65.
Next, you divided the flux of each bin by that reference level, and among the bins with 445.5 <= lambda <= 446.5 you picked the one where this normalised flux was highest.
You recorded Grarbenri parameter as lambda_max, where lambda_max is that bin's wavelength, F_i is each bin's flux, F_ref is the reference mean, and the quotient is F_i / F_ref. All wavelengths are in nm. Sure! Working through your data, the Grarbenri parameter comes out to 446.470 nm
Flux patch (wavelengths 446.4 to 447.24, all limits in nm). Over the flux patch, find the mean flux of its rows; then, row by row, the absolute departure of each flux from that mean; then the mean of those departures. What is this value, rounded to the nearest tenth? 1.0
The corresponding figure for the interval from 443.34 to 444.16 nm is 1.1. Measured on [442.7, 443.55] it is 1.0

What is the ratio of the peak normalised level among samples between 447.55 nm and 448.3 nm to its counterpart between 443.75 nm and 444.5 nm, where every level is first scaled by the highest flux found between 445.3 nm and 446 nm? 1.17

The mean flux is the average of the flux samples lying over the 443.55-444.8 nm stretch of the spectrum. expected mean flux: 12.2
